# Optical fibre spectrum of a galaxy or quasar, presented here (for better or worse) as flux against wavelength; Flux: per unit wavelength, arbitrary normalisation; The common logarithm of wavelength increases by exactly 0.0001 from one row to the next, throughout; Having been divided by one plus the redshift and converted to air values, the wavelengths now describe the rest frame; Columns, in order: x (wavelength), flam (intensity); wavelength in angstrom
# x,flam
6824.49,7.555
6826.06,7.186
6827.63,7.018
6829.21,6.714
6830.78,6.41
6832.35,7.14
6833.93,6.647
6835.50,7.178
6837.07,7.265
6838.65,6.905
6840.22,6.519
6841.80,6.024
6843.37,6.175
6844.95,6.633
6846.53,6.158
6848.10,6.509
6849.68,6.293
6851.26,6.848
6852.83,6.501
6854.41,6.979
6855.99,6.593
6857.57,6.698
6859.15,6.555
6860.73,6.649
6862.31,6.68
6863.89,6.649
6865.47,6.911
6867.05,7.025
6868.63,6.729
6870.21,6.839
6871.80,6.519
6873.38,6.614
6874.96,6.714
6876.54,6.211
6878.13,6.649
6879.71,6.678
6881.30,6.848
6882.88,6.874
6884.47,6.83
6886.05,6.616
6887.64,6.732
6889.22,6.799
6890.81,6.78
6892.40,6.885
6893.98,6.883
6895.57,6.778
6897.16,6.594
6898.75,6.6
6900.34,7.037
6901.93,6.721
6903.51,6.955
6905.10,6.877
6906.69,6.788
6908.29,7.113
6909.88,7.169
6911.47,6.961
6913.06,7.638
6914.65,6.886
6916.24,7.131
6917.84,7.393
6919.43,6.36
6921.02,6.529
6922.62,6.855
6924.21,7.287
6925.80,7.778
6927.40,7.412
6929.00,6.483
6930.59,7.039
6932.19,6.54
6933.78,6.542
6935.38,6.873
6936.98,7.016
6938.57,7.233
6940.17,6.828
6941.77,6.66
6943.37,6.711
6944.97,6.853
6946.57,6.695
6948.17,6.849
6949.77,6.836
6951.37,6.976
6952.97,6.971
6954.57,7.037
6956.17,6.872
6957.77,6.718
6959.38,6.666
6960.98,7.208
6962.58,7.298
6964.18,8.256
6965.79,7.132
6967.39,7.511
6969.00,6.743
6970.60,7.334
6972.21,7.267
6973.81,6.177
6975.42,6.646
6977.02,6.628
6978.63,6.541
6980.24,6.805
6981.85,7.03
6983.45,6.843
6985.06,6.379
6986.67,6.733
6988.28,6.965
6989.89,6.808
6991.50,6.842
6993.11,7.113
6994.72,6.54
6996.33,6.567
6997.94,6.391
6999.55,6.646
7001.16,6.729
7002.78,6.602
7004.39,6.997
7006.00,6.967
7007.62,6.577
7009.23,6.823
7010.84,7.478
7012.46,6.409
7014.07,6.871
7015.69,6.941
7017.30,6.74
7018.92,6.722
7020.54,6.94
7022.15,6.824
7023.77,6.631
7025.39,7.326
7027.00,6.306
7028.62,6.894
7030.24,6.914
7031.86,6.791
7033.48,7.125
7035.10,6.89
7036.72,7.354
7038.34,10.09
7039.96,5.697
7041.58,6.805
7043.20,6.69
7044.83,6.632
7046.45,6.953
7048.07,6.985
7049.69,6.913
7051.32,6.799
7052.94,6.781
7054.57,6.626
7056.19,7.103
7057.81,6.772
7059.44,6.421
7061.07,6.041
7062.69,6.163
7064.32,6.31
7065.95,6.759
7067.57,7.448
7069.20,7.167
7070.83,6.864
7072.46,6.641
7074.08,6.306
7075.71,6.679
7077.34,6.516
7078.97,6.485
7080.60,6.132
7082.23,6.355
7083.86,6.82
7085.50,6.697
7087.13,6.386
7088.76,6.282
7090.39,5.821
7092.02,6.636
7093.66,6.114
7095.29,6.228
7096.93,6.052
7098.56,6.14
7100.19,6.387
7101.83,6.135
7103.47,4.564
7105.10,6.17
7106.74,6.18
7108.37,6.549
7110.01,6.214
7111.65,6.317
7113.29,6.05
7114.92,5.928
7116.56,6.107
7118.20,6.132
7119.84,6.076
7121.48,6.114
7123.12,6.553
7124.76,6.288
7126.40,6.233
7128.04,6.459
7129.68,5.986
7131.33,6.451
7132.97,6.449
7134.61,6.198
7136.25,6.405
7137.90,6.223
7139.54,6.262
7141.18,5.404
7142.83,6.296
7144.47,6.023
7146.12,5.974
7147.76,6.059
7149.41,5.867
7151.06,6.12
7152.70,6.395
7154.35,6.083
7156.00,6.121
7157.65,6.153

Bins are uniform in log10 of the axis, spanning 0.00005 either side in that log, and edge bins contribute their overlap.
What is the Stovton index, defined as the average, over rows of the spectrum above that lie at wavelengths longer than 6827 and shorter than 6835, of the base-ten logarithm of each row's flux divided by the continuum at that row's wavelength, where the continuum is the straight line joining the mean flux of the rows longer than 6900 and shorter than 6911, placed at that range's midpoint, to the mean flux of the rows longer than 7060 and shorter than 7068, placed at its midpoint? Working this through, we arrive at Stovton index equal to -0.023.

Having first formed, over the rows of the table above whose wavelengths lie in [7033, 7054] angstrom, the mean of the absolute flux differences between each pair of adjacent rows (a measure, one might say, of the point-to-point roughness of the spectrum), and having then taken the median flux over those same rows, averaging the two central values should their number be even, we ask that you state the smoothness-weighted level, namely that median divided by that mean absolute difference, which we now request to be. 9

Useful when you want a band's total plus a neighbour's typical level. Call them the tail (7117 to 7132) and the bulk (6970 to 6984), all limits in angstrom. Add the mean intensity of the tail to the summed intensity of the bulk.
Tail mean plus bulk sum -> 67.5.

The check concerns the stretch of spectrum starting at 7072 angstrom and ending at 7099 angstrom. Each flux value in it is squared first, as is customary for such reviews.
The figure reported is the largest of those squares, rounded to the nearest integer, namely 47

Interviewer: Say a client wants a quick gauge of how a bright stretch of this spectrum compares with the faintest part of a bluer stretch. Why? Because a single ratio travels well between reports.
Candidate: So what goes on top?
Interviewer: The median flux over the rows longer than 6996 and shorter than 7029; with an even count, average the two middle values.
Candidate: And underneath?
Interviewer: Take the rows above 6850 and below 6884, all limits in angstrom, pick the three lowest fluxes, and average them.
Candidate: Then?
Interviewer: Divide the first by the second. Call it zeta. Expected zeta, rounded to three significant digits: 1.05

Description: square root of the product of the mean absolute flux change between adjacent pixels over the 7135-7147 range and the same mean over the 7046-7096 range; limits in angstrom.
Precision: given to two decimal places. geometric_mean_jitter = 0.33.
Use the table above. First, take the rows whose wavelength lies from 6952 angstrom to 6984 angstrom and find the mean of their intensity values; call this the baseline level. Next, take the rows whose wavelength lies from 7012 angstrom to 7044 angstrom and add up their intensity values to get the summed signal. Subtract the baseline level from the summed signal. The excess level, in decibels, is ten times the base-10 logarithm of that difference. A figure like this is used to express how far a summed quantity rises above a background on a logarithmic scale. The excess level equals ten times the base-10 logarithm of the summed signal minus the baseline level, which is 21.2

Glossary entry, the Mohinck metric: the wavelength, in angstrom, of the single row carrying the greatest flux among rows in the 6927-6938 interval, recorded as 6927.40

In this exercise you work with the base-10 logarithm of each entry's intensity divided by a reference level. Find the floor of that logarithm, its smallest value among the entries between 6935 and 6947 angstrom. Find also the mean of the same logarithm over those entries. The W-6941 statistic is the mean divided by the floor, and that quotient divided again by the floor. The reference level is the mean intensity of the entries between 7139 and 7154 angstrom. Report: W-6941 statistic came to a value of 31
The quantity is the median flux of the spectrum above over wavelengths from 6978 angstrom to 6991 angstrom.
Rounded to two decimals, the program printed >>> 6.81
